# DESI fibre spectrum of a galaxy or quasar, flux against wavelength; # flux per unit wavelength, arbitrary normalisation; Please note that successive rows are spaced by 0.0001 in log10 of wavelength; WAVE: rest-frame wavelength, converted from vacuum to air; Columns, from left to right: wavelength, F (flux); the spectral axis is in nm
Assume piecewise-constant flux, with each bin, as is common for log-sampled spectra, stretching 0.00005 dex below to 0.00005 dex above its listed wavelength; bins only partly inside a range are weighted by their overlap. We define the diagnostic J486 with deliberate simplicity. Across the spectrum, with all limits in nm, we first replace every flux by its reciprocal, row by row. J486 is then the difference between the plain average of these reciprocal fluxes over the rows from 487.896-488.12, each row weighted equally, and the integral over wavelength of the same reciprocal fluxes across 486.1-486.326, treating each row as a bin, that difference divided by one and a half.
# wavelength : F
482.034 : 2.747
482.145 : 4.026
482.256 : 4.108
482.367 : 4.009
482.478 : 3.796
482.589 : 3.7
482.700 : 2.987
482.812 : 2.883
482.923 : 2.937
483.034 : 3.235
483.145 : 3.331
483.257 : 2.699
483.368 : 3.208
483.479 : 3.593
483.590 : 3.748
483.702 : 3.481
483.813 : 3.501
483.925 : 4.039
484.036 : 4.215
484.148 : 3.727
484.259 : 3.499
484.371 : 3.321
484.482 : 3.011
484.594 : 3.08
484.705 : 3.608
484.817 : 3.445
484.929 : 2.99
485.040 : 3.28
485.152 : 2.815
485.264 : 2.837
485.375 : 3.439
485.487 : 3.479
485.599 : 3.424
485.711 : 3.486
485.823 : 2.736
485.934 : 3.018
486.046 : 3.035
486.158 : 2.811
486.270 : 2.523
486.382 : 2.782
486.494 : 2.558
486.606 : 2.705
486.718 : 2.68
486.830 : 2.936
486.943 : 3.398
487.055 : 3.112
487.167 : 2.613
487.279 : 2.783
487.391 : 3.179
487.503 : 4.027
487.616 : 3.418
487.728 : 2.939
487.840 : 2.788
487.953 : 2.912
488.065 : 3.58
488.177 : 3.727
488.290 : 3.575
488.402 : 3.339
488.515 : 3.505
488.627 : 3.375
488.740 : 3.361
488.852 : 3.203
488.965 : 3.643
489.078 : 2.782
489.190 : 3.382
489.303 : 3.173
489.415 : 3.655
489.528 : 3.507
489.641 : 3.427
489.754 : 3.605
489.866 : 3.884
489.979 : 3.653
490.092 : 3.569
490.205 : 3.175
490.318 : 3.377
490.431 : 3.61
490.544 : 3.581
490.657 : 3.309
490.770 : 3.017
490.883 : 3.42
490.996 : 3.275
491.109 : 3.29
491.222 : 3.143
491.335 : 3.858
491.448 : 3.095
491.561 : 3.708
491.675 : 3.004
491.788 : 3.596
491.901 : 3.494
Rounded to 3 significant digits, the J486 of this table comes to 0.151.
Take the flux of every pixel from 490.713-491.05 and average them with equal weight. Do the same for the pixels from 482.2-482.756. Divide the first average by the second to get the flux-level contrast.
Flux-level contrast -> 0.87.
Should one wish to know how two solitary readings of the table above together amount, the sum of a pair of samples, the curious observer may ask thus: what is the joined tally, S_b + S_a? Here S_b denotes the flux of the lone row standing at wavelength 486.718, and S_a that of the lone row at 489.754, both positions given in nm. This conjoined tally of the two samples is 6.3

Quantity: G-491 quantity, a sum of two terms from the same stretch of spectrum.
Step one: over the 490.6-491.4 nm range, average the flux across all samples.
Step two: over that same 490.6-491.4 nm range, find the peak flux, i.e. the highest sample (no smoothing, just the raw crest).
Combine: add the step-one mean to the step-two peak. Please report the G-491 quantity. 7.2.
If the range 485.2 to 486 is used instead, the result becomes 6.7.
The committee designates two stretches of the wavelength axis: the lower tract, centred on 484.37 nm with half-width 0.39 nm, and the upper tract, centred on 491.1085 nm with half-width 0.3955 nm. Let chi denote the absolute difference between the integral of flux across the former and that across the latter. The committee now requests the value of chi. 0.12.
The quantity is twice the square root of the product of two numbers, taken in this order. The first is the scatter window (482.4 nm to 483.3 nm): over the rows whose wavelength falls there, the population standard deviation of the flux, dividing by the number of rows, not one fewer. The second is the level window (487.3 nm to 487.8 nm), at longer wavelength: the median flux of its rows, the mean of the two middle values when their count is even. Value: 2.2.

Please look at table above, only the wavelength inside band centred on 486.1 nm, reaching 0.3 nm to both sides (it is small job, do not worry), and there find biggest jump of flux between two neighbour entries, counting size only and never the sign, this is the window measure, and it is 0.29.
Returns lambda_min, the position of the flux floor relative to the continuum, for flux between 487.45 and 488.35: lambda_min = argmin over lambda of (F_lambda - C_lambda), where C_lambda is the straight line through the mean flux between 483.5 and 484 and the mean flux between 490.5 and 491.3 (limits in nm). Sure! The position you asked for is 487.840 nm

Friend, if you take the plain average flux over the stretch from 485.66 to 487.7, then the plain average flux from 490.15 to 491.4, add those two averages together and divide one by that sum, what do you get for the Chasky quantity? 0.157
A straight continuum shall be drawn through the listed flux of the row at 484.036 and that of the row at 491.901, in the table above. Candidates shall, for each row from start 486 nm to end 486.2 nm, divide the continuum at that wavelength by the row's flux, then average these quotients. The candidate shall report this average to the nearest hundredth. 1.38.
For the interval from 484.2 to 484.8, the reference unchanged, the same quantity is 1.27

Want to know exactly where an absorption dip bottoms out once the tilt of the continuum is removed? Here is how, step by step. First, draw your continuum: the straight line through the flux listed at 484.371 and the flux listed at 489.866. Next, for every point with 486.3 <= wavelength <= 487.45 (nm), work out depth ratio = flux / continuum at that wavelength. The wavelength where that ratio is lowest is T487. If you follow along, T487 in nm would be 486.494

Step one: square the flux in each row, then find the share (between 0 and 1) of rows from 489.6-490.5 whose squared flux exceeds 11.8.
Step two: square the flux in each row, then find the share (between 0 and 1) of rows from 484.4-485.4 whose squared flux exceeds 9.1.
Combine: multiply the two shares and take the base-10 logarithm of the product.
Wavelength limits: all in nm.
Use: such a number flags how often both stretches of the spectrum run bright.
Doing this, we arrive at -0.46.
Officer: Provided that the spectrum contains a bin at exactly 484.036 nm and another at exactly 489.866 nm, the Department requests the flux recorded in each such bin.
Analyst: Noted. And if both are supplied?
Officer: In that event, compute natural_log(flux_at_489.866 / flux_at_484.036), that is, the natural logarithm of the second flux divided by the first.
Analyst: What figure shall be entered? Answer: -0.08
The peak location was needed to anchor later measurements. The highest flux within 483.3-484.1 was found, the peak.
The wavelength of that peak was 484.036 nm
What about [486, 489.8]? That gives 487.503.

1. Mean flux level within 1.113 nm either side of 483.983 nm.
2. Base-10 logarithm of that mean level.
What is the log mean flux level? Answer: 0.531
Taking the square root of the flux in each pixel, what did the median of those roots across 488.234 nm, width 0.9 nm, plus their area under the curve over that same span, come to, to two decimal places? 3.50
